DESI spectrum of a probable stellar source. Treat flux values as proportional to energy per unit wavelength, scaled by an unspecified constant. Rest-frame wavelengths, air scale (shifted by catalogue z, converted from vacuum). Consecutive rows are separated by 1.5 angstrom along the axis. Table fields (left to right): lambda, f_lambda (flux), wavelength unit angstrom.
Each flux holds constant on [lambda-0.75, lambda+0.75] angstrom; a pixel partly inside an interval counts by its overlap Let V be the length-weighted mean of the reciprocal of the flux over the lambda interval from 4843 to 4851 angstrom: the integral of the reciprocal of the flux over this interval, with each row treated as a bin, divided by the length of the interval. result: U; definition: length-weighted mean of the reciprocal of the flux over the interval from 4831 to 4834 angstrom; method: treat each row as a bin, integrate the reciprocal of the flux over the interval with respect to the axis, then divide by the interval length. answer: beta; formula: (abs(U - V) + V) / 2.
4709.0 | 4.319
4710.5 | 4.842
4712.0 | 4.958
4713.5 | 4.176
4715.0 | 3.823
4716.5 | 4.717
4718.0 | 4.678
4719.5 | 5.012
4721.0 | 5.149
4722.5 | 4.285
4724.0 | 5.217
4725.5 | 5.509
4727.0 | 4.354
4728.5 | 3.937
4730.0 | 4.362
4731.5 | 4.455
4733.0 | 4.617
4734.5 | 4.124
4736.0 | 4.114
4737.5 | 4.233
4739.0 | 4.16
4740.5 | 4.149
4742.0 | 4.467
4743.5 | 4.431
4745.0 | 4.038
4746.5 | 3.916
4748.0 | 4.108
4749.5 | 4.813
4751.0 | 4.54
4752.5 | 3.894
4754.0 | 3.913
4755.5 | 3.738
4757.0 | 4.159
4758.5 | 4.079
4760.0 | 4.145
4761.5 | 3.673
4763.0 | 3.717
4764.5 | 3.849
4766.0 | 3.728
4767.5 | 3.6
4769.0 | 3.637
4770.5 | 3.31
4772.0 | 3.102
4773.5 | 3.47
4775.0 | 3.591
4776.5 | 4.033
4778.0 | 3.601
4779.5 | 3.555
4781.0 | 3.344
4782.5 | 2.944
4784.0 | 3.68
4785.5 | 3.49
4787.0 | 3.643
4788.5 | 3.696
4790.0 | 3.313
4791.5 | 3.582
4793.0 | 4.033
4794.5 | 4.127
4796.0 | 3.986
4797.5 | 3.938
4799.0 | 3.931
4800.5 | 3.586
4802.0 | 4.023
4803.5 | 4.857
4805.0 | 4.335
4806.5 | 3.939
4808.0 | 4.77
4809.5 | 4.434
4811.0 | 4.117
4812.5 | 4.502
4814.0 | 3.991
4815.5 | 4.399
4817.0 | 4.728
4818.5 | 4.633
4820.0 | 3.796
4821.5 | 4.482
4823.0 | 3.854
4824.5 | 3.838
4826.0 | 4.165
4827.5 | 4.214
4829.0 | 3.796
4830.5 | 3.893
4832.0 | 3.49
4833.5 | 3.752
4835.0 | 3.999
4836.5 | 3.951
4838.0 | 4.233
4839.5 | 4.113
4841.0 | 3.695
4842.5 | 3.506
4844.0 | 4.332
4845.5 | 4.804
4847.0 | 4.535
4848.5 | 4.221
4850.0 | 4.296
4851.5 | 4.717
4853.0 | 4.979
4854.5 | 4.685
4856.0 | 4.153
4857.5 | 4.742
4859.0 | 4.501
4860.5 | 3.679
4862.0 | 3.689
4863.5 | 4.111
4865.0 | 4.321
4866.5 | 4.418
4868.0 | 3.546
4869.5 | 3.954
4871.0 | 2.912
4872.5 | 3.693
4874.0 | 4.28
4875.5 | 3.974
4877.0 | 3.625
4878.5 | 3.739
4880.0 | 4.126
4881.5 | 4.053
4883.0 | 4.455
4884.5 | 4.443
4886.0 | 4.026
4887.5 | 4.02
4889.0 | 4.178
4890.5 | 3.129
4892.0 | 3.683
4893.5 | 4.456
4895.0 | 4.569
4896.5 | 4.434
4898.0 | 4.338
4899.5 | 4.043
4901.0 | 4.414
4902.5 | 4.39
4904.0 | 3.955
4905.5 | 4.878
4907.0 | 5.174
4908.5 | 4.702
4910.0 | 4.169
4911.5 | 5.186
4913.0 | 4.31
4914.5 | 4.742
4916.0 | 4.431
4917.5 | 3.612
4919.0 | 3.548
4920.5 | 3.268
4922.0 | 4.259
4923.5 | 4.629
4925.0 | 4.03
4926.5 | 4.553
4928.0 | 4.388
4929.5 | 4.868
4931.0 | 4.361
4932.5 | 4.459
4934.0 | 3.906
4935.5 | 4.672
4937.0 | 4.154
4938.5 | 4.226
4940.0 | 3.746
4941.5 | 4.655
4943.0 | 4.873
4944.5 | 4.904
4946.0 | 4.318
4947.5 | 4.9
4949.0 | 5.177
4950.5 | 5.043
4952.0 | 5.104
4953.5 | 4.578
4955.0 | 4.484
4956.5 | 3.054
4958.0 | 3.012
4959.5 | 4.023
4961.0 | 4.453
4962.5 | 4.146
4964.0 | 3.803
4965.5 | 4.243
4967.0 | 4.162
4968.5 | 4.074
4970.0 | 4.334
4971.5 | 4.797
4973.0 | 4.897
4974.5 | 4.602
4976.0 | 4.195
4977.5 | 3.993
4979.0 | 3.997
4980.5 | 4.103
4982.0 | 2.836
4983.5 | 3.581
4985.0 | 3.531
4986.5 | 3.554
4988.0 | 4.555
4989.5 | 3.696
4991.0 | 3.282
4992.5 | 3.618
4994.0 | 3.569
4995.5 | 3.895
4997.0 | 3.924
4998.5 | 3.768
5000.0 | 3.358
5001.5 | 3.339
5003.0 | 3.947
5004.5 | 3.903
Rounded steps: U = 0.276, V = 0.227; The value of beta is 0.138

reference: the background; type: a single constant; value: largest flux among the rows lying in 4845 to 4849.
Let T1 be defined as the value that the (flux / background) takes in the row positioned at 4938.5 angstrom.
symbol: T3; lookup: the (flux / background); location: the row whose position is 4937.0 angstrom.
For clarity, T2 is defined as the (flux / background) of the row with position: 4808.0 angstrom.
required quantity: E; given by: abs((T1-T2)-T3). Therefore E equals 0.978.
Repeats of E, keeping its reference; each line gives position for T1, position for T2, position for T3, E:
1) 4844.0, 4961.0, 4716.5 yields 1.007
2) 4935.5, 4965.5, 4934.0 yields 0.724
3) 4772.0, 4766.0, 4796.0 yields 0.960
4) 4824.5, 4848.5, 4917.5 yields 0.832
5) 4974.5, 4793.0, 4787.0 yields 0.640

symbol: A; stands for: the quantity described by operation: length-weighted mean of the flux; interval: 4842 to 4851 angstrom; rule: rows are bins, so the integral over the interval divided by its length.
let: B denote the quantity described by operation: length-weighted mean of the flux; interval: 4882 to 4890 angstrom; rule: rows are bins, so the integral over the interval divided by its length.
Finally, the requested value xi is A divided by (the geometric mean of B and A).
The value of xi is 1.02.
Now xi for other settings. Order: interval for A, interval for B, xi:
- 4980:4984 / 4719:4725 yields 0.84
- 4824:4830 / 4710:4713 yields 0.91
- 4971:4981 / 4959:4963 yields 1.02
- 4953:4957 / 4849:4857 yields 0.94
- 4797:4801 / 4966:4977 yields 0.93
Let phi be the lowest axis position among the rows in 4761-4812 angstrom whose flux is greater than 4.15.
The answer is 4803.5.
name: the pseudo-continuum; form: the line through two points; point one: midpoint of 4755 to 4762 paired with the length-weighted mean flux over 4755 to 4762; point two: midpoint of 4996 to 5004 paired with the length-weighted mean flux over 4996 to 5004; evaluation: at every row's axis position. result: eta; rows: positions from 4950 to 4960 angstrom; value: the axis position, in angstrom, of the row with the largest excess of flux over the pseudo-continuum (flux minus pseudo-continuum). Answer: 4952.0 angstrom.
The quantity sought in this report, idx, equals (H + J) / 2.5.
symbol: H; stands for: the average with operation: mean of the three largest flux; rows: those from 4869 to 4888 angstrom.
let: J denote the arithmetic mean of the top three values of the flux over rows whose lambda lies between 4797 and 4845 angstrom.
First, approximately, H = 4.4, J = 4.8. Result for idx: 3.67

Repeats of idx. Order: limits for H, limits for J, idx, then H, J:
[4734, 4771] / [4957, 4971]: 3.58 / 4.6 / 4.3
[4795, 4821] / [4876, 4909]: 3.88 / 4.8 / 4.9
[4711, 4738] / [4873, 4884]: 3.83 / 5.3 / 4.3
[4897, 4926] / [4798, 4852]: 3.96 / 5.1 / 4.8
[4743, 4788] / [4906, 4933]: 3.87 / 4.6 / 5.1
